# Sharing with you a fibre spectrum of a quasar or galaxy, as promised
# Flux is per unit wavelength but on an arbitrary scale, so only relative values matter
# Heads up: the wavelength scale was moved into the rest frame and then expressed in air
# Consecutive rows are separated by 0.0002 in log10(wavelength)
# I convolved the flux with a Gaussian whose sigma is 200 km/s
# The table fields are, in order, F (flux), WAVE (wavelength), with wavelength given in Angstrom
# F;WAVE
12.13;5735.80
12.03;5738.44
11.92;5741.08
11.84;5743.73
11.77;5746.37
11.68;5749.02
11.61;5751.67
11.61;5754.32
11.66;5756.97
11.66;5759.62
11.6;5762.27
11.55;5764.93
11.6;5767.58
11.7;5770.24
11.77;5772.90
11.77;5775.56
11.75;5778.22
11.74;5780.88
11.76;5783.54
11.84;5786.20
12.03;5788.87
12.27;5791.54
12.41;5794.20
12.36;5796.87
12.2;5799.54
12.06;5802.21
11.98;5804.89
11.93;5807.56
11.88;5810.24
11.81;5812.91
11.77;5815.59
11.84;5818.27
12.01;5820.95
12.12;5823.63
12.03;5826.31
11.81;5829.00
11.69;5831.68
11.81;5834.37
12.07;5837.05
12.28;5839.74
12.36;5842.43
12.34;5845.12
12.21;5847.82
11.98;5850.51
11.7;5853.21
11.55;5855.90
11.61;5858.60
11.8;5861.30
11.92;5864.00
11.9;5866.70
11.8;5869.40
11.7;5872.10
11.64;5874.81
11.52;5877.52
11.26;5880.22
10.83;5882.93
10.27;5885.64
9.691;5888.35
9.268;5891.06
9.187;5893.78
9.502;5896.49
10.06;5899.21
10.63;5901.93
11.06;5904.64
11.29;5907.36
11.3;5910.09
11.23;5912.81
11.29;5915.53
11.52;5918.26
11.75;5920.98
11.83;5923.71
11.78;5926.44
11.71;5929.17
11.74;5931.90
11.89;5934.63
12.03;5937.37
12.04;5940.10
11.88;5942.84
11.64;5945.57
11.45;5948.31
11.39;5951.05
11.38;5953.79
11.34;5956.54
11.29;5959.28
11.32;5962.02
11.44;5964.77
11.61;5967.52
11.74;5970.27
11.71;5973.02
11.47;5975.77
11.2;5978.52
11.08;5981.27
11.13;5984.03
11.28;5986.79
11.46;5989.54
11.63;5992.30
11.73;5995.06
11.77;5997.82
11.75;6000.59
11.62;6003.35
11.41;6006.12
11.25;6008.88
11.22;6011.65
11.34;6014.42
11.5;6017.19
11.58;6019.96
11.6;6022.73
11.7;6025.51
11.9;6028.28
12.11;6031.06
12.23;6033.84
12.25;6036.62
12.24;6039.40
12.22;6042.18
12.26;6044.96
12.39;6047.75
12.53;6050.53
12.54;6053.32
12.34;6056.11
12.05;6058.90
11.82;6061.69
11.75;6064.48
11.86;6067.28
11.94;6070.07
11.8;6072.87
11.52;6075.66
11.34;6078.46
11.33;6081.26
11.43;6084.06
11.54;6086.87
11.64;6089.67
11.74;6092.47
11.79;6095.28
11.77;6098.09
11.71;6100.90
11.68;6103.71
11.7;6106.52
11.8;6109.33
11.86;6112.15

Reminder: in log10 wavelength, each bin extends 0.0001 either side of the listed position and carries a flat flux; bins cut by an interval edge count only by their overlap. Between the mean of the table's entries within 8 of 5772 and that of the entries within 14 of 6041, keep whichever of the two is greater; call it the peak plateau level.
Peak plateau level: 12.27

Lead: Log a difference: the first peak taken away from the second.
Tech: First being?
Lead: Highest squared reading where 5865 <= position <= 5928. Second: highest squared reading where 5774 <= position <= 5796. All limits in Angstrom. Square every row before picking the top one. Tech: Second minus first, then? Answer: 12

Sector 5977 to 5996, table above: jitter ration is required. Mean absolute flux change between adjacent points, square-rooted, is 0.358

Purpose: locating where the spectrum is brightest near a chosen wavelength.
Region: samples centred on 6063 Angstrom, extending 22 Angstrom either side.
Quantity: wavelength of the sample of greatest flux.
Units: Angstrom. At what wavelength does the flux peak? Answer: 6053.32 Angstrom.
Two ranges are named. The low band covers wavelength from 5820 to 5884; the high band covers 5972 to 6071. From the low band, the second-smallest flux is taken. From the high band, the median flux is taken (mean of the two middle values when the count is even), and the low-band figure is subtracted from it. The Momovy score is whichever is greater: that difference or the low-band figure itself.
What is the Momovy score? 11.3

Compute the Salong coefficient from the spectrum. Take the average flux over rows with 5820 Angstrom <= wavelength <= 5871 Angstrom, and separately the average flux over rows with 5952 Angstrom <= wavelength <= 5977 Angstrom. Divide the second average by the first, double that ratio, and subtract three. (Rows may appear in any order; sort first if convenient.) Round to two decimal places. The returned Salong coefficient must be -1.08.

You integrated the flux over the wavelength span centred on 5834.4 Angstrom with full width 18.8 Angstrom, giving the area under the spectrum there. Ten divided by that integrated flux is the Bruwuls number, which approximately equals 0.0443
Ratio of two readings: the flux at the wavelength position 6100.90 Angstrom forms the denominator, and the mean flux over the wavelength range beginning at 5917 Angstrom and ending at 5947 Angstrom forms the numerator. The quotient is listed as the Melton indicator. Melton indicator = 1.008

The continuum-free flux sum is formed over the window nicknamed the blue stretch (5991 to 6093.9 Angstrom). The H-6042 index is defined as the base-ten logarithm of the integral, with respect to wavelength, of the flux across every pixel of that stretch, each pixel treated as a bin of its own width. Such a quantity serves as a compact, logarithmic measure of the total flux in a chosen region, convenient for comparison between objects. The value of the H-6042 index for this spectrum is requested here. 3.08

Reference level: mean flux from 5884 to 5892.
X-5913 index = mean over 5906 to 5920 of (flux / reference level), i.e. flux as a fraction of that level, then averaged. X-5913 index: 1.16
